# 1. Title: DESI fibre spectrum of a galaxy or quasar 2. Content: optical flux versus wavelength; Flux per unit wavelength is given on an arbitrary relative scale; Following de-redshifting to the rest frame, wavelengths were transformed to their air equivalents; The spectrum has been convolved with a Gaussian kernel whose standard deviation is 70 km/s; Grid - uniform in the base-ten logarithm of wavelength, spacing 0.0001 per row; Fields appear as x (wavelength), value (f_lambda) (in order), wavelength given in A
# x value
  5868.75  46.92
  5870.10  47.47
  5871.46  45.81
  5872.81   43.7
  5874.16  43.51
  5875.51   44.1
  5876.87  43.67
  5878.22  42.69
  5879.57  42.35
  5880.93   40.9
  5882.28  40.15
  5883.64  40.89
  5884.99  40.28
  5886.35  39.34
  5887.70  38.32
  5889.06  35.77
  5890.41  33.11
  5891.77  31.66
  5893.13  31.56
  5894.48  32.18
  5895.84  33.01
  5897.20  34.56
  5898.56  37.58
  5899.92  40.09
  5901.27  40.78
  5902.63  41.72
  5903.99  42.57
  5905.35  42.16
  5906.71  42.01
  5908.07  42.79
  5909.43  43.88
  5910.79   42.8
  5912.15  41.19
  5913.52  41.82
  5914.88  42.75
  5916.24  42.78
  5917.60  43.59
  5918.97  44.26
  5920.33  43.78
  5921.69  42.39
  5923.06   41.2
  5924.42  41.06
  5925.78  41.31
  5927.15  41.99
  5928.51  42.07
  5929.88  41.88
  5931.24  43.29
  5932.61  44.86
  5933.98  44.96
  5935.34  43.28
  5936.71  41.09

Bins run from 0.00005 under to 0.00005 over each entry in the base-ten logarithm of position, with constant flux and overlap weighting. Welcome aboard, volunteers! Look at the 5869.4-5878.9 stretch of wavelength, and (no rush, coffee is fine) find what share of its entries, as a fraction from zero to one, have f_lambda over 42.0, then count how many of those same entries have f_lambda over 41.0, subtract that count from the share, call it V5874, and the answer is -6.0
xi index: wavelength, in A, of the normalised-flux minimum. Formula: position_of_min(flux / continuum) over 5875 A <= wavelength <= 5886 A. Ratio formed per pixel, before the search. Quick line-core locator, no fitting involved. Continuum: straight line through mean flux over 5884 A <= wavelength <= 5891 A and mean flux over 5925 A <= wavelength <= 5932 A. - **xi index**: 5884.99 A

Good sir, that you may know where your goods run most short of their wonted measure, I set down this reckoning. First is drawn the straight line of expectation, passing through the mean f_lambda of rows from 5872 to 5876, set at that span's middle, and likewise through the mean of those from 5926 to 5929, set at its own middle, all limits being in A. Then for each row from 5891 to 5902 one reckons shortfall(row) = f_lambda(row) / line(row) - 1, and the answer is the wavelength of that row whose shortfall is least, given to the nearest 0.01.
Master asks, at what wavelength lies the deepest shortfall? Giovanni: 5893.13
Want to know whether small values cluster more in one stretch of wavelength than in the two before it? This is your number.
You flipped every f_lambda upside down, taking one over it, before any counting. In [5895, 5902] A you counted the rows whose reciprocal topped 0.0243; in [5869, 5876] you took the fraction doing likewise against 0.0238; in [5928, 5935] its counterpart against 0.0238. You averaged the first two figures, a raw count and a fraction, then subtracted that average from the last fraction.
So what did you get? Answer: -2.3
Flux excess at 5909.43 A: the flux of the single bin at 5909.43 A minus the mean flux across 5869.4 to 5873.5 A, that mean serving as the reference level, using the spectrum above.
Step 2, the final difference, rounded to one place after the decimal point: -1.8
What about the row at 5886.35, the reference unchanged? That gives -6.3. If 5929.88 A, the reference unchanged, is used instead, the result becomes -3.8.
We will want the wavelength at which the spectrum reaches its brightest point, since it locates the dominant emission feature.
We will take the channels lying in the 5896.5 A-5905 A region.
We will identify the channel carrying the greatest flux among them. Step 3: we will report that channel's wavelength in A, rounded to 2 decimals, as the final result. 5903.99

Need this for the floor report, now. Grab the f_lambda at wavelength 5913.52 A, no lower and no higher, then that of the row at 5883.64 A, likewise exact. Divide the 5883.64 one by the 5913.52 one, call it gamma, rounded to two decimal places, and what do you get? 0.98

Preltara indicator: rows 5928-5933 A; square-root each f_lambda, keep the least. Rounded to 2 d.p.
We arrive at 6.47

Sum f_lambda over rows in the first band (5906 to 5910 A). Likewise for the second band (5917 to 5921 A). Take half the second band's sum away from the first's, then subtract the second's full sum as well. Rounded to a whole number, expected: -69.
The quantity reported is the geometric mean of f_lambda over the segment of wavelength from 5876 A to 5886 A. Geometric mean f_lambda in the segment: 41.5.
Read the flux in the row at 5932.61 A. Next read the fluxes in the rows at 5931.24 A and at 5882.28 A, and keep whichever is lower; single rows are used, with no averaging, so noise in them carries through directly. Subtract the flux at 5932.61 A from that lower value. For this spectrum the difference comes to -5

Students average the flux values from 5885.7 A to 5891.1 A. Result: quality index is 36.6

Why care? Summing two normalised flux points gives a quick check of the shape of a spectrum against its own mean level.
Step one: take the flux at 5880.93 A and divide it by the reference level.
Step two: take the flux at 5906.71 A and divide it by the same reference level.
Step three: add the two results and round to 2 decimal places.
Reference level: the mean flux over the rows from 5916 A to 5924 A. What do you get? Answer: 1.93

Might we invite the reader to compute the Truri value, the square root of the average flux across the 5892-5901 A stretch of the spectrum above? 5.9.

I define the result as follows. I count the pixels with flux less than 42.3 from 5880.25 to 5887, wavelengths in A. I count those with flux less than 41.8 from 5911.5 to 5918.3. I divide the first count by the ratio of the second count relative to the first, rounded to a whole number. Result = 25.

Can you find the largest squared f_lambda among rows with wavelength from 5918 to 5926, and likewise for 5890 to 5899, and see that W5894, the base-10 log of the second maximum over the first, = -0.14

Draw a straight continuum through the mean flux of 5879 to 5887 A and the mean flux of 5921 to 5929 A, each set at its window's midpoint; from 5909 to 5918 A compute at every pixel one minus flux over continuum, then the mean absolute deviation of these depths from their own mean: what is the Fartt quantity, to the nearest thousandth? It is 0.016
